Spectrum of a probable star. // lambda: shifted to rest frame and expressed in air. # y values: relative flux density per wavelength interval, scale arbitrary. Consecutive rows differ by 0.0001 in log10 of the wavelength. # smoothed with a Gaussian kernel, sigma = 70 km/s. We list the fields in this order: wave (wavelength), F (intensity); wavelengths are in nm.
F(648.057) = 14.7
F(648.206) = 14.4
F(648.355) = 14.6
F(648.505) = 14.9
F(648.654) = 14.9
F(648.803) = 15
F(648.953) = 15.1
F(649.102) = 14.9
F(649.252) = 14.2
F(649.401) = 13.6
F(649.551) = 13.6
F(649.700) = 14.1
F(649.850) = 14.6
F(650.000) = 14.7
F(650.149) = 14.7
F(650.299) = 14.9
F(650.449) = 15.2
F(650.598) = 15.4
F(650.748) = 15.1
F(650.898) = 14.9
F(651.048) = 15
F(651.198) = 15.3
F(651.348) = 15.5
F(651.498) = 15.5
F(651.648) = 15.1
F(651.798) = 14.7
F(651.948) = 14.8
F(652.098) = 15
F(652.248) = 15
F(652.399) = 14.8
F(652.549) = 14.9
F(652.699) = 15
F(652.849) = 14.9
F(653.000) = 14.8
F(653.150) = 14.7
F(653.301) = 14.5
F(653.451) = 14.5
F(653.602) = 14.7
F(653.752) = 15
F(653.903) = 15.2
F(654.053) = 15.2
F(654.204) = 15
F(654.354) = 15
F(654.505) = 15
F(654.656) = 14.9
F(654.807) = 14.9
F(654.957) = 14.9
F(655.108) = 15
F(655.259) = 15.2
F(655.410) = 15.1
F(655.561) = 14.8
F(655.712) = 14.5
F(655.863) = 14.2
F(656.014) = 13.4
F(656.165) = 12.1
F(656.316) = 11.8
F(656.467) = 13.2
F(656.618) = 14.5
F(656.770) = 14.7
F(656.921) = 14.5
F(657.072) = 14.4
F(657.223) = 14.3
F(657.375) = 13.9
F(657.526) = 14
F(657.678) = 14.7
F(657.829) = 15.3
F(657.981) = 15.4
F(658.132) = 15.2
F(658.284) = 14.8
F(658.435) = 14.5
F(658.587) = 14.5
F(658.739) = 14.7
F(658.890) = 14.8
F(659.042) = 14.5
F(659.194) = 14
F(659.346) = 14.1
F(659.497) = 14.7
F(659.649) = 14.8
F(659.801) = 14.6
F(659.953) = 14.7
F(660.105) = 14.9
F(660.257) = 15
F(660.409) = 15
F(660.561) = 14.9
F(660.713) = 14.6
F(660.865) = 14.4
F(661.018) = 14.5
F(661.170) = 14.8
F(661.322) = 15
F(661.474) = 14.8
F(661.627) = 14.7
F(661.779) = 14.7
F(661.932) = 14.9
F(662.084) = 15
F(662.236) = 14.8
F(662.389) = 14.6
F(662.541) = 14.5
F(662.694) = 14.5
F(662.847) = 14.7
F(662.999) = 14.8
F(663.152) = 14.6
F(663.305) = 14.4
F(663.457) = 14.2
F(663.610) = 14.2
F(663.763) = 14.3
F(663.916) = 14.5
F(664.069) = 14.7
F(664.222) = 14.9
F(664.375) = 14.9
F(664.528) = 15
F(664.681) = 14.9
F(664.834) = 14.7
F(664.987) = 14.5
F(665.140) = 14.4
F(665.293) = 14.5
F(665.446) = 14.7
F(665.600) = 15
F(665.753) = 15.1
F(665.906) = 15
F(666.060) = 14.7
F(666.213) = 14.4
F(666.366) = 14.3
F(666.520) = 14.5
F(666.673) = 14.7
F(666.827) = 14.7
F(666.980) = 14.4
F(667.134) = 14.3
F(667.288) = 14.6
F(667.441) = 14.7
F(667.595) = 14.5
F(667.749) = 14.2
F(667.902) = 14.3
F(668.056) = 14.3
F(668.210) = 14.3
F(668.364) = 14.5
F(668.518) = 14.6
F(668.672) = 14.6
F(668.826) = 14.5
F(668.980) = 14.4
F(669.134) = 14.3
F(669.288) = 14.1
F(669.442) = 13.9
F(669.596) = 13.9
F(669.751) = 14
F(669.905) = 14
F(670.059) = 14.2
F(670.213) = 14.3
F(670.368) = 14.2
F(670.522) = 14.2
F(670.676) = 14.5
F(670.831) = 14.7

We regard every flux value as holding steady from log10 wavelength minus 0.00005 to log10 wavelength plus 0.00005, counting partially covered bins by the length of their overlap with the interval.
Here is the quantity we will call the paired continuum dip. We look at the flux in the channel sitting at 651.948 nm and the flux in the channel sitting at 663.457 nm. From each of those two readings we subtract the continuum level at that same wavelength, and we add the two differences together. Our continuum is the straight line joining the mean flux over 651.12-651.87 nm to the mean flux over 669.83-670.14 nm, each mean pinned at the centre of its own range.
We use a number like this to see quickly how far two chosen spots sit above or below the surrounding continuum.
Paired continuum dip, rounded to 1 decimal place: -0.7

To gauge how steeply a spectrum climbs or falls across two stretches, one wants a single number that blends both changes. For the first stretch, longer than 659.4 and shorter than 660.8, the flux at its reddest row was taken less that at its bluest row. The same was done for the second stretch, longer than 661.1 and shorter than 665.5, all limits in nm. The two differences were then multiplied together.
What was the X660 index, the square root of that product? 0.10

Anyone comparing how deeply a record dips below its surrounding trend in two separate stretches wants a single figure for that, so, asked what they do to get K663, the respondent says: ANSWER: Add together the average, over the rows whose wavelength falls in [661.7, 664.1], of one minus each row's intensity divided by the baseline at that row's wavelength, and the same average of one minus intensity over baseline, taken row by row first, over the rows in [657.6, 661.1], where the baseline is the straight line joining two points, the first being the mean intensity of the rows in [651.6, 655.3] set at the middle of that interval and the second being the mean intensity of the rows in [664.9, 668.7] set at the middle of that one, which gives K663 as 0.01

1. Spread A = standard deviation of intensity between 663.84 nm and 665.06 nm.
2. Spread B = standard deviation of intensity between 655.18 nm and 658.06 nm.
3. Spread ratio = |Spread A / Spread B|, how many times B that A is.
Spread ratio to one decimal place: 0.2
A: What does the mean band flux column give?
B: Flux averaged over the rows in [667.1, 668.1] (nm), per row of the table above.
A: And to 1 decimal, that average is 14.4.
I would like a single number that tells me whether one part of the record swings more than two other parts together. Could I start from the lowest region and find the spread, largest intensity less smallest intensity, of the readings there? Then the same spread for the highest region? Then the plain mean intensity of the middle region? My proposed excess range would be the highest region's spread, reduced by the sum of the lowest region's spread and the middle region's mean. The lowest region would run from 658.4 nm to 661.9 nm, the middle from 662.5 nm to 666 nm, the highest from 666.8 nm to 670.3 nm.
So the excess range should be -14.85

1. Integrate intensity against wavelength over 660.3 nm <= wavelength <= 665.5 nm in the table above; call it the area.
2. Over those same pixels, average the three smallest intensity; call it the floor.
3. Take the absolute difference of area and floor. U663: 62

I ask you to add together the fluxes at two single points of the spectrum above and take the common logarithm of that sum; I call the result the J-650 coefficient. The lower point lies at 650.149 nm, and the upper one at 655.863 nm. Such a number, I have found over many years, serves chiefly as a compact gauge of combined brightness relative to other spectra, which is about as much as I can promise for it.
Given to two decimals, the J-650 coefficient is 1.46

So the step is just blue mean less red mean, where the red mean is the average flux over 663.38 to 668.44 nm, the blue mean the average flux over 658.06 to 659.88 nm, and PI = 0.0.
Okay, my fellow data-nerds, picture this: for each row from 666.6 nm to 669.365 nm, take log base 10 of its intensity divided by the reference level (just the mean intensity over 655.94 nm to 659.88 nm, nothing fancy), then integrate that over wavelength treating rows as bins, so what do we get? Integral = 0.013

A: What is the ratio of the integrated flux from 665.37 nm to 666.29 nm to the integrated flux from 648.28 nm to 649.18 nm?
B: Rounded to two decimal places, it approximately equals 1.02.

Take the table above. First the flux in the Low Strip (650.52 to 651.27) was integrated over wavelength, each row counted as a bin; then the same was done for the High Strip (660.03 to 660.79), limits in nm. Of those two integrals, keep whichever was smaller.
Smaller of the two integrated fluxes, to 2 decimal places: 11.31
